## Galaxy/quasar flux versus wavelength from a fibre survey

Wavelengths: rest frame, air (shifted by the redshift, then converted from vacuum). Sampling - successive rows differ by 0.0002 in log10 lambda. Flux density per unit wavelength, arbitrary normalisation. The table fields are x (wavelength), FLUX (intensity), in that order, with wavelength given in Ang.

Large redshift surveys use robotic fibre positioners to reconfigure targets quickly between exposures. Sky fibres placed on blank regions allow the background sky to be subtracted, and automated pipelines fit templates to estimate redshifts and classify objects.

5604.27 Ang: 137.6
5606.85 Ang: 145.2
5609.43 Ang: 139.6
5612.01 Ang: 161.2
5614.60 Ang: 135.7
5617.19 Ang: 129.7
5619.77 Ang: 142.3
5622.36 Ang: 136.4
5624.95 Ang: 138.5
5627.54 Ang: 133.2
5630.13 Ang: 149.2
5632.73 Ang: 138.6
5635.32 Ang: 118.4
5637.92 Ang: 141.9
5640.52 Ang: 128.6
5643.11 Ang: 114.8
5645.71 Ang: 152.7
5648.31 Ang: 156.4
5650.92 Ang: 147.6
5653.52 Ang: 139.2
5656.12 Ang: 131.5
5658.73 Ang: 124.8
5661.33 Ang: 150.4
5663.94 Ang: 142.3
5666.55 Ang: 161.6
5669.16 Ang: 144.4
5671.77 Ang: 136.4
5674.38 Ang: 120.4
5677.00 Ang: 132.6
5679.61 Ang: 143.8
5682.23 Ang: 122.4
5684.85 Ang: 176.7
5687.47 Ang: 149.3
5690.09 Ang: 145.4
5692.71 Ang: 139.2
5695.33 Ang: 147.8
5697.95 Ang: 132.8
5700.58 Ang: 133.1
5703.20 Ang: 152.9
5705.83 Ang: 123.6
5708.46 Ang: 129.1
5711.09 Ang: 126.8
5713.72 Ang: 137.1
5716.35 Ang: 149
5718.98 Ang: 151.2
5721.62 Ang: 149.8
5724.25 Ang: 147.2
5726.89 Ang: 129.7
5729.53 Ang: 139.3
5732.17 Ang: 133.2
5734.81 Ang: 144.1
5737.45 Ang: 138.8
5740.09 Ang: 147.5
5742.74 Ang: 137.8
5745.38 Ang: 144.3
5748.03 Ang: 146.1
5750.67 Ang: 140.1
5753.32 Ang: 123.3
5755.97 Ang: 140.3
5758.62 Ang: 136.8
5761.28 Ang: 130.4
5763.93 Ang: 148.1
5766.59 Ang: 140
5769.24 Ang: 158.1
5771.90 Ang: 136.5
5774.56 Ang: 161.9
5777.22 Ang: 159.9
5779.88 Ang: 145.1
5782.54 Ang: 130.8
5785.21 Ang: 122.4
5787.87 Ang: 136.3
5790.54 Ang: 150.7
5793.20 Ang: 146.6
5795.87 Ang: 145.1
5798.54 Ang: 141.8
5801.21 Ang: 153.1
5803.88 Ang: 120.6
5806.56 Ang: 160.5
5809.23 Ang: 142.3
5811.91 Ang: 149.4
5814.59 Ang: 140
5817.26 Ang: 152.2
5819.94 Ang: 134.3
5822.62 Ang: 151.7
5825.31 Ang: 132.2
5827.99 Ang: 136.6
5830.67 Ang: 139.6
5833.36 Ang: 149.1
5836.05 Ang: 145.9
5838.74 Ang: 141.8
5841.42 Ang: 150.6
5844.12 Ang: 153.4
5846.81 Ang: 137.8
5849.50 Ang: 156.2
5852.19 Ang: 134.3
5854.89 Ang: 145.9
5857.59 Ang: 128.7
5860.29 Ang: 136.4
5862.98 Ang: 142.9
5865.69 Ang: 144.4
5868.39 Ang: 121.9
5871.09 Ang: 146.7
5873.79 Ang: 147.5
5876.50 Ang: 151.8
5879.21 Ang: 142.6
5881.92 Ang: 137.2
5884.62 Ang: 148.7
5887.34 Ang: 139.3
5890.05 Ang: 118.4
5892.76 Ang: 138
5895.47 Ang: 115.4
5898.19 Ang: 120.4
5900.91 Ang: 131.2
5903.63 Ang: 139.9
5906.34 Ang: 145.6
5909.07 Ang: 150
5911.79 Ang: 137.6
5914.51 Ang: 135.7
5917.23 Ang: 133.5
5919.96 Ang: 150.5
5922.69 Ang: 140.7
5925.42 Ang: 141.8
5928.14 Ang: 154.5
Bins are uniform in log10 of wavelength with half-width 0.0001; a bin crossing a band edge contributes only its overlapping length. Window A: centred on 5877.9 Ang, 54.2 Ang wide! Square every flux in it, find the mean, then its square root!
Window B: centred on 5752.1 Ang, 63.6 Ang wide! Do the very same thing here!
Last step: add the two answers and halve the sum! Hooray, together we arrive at 140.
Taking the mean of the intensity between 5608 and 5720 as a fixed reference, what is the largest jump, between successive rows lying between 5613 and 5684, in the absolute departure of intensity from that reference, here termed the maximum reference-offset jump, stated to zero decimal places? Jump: 20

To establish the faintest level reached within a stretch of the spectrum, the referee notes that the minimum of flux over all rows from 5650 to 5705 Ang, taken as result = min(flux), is 120.4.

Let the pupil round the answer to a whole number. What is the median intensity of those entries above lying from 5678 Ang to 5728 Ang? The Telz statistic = 144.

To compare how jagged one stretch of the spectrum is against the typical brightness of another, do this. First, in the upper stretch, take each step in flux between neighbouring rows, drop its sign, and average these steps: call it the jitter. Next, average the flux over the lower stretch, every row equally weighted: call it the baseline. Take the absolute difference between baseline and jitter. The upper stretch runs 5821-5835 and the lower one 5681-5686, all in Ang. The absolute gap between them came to 140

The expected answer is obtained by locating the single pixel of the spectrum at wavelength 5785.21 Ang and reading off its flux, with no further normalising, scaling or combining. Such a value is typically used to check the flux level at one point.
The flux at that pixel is 122.4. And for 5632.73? 138.6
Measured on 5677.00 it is 132.6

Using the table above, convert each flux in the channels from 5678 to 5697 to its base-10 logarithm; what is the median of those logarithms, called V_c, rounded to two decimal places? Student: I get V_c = 2.16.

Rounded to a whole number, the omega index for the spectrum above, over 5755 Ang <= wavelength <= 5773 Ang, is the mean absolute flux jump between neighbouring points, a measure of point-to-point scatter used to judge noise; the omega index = 13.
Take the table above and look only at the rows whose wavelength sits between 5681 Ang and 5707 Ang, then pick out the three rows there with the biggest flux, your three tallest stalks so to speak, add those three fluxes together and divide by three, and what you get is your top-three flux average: 160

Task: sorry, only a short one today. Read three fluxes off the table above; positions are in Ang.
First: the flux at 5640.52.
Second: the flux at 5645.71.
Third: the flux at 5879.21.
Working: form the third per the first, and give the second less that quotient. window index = 152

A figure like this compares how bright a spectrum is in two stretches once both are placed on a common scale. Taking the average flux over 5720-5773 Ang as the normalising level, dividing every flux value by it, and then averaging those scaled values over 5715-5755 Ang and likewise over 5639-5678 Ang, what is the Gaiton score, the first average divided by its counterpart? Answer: 1.02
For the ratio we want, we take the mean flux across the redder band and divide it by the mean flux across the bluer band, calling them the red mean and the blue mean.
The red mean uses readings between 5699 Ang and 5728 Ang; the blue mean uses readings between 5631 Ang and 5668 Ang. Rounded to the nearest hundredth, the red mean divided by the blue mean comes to 1.00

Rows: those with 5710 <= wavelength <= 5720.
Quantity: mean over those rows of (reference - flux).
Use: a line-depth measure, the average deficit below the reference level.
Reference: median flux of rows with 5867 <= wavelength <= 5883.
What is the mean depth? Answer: 4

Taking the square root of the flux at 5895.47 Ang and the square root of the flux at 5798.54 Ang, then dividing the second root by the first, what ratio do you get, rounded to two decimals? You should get 1.11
